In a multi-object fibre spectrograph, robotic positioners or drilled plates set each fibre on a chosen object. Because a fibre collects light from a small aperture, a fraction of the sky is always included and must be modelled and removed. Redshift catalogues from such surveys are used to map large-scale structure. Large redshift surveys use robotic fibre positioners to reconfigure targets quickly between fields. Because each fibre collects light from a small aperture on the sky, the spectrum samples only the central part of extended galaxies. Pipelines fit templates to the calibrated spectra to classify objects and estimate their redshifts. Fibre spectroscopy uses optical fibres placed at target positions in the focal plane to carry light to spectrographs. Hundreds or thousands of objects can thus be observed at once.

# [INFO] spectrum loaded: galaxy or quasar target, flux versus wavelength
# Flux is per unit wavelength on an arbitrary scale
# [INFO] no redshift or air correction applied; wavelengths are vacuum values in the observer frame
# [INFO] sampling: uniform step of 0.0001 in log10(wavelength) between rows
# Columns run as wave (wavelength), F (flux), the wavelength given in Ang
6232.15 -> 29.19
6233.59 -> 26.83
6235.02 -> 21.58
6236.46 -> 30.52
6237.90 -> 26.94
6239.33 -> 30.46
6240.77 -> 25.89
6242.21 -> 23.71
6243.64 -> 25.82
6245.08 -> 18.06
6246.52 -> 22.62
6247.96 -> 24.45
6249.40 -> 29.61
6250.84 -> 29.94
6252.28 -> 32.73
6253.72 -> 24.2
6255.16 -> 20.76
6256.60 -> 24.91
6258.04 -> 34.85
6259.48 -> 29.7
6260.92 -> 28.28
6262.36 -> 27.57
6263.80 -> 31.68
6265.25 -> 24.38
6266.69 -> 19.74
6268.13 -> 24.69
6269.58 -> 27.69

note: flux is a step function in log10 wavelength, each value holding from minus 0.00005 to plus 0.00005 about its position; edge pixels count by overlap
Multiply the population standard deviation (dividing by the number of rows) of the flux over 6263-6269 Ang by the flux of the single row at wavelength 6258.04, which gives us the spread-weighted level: 149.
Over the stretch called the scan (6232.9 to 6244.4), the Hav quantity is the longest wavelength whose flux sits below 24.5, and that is 6242.21 Ang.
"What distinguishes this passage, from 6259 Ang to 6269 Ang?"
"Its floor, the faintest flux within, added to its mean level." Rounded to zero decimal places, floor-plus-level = 46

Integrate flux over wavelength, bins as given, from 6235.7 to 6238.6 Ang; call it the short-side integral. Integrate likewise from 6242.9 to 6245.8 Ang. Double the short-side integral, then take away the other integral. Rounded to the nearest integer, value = 102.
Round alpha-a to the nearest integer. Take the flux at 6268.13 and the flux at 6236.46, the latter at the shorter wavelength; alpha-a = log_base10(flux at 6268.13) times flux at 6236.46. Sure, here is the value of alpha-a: 42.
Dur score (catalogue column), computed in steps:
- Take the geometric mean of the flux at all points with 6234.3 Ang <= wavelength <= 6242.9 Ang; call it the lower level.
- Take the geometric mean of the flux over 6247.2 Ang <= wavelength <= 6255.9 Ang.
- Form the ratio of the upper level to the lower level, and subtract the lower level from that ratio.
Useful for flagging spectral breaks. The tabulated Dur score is -25.3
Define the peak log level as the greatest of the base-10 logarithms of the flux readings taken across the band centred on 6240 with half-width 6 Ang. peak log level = 1.48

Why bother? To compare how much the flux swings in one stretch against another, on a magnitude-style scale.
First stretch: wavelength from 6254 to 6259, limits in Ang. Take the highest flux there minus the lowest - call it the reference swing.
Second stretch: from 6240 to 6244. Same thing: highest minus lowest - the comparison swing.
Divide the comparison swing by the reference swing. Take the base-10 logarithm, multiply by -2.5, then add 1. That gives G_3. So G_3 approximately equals 3.0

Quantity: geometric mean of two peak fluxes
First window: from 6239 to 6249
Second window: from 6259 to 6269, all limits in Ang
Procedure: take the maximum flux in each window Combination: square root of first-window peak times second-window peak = 31.1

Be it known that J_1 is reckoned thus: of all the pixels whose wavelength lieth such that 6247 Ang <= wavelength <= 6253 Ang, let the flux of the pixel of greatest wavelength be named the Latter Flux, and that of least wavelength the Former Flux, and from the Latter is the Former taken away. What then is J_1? 8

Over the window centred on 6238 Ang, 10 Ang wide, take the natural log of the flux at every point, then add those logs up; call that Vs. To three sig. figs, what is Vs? 22.9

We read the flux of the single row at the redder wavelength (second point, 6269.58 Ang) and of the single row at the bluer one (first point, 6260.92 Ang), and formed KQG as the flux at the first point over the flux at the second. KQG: 1.02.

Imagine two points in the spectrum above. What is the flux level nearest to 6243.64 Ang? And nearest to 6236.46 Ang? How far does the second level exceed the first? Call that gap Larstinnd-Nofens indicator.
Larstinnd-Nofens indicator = 5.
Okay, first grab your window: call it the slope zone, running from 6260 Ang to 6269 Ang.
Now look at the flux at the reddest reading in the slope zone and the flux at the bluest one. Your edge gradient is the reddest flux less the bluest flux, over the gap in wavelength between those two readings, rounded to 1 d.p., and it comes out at -0.5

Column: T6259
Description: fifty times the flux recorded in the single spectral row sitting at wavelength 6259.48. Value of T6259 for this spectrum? 1485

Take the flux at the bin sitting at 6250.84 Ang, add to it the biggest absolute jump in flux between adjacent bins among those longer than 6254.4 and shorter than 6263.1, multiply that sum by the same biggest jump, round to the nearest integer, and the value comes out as 396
